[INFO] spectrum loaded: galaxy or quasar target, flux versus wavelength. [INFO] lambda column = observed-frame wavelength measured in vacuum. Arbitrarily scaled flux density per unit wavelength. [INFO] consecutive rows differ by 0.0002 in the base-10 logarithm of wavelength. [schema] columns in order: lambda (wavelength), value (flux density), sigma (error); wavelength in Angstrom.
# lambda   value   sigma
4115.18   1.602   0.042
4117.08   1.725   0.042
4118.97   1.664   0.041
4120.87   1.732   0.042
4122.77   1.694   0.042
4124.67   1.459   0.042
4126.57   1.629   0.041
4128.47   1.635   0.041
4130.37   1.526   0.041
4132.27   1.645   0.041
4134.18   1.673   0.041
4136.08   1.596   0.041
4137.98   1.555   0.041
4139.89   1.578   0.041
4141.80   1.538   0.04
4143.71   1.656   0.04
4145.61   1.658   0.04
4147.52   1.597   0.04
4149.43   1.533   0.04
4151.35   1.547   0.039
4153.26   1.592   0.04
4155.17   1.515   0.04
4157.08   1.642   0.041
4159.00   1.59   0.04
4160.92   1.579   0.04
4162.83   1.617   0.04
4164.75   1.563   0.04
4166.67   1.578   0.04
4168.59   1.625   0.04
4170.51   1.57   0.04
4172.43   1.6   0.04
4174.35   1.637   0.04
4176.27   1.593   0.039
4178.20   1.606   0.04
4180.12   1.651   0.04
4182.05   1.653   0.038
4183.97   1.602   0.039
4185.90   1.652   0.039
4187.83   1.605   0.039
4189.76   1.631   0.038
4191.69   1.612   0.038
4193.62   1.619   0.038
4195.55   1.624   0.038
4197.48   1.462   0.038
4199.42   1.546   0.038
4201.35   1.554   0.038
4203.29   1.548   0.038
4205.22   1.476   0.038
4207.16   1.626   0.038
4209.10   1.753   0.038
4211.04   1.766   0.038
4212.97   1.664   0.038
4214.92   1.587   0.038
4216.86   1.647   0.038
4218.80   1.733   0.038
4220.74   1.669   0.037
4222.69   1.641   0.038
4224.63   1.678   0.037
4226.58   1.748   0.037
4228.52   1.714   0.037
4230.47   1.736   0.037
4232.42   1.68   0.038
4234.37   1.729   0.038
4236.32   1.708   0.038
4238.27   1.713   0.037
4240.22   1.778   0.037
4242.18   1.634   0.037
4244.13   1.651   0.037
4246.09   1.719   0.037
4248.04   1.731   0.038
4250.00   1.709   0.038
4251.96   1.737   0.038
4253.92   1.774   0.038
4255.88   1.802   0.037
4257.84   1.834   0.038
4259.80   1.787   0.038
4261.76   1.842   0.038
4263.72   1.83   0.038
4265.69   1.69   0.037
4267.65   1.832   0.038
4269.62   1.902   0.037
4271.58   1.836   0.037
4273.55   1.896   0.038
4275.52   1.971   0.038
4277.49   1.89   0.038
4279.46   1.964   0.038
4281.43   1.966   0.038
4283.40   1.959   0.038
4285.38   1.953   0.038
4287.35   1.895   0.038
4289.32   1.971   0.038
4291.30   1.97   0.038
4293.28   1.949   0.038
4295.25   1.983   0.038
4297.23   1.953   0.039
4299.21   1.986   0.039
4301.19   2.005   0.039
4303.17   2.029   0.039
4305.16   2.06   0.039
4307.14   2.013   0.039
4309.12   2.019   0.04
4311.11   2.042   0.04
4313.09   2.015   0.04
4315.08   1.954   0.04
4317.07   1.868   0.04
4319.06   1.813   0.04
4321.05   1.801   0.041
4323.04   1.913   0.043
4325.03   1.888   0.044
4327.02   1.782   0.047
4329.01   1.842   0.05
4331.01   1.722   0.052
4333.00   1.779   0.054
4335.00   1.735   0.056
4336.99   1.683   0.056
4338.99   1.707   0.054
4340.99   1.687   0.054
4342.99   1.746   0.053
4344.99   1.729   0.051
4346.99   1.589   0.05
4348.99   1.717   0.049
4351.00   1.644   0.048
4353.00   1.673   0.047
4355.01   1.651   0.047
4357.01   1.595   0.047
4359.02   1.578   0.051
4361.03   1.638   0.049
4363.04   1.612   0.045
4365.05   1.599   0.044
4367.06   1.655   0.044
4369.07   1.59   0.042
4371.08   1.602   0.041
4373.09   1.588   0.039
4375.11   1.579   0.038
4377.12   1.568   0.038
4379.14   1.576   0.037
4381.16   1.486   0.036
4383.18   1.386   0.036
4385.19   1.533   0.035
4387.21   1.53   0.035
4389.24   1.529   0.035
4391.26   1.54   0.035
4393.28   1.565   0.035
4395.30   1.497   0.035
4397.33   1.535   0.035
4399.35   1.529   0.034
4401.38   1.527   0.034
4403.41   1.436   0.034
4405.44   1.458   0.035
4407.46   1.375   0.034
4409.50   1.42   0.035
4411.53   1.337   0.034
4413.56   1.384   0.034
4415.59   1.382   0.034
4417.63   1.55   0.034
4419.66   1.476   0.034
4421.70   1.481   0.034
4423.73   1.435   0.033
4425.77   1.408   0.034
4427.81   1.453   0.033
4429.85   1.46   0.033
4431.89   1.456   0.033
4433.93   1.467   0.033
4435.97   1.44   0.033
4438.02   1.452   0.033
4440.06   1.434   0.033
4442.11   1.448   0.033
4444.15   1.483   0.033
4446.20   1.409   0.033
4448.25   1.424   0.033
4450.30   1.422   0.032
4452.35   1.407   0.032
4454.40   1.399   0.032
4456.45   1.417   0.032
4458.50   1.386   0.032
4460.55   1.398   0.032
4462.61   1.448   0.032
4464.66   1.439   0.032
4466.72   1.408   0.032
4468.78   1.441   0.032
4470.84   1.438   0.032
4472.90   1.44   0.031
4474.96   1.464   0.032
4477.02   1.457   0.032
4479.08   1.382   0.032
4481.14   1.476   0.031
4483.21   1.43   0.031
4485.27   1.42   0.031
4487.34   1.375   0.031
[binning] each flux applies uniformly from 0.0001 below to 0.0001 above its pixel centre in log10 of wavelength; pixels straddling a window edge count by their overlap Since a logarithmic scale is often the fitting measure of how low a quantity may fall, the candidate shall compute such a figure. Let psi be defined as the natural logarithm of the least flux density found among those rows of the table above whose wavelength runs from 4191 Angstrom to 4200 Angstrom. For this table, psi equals 0.38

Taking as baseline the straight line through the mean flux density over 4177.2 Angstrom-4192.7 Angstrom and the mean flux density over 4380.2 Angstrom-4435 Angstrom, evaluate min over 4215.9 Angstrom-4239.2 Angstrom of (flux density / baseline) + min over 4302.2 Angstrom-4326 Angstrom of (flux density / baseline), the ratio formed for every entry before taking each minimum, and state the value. 2.20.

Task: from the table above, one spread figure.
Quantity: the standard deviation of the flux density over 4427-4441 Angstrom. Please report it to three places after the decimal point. 0.011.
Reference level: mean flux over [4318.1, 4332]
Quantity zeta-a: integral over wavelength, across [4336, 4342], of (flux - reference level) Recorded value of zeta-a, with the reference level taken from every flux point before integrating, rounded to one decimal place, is -0.8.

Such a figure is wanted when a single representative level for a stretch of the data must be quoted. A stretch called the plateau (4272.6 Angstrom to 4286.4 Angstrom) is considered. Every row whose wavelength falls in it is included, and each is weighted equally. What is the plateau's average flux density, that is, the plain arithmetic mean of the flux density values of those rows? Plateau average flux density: 1.94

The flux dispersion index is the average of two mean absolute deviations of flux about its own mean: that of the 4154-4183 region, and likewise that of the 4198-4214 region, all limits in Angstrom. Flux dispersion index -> 0.058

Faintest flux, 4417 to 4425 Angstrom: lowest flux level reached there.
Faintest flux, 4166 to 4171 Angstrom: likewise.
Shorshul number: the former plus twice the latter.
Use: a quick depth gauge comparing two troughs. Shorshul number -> 4.575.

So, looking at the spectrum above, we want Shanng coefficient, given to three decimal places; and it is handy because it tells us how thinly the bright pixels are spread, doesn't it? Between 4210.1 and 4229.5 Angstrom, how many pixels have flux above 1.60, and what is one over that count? 0.111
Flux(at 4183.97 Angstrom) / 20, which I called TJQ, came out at 0.080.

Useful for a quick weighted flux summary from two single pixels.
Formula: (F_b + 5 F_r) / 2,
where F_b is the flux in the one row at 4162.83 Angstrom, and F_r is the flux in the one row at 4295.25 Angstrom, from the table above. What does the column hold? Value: 5.8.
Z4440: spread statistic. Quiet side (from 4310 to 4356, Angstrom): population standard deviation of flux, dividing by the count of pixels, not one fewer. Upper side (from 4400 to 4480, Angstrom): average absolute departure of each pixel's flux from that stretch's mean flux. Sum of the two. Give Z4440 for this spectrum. 0.15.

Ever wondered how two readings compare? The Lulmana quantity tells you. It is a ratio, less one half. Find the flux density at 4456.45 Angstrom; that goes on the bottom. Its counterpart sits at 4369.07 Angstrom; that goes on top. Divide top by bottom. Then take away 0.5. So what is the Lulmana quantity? 0.622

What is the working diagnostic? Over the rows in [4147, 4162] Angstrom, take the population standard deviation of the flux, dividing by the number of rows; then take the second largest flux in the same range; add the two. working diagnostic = 1.64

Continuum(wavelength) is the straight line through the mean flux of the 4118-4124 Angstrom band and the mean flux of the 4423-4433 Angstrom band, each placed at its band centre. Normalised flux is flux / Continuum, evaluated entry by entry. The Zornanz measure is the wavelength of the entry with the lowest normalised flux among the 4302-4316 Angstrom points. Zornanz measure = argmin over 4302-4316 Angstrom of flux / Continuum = 4315.08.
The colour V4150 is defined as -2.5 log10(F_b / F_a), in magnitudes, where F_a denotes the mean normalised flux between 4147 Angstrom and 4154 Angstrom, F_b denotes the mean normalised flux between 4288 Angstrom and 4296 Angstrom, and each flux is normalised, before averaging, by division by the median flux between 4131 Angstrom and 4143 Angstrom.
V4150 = -0.25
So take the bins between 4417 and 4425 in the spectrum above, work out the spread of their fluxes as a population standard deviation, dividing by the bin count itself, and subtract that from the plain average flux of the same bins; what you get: 1.4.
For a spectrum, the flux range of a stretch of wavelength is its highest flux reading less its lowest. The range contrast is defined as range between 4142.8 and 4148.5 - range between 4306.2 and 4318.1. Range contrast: -0.11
